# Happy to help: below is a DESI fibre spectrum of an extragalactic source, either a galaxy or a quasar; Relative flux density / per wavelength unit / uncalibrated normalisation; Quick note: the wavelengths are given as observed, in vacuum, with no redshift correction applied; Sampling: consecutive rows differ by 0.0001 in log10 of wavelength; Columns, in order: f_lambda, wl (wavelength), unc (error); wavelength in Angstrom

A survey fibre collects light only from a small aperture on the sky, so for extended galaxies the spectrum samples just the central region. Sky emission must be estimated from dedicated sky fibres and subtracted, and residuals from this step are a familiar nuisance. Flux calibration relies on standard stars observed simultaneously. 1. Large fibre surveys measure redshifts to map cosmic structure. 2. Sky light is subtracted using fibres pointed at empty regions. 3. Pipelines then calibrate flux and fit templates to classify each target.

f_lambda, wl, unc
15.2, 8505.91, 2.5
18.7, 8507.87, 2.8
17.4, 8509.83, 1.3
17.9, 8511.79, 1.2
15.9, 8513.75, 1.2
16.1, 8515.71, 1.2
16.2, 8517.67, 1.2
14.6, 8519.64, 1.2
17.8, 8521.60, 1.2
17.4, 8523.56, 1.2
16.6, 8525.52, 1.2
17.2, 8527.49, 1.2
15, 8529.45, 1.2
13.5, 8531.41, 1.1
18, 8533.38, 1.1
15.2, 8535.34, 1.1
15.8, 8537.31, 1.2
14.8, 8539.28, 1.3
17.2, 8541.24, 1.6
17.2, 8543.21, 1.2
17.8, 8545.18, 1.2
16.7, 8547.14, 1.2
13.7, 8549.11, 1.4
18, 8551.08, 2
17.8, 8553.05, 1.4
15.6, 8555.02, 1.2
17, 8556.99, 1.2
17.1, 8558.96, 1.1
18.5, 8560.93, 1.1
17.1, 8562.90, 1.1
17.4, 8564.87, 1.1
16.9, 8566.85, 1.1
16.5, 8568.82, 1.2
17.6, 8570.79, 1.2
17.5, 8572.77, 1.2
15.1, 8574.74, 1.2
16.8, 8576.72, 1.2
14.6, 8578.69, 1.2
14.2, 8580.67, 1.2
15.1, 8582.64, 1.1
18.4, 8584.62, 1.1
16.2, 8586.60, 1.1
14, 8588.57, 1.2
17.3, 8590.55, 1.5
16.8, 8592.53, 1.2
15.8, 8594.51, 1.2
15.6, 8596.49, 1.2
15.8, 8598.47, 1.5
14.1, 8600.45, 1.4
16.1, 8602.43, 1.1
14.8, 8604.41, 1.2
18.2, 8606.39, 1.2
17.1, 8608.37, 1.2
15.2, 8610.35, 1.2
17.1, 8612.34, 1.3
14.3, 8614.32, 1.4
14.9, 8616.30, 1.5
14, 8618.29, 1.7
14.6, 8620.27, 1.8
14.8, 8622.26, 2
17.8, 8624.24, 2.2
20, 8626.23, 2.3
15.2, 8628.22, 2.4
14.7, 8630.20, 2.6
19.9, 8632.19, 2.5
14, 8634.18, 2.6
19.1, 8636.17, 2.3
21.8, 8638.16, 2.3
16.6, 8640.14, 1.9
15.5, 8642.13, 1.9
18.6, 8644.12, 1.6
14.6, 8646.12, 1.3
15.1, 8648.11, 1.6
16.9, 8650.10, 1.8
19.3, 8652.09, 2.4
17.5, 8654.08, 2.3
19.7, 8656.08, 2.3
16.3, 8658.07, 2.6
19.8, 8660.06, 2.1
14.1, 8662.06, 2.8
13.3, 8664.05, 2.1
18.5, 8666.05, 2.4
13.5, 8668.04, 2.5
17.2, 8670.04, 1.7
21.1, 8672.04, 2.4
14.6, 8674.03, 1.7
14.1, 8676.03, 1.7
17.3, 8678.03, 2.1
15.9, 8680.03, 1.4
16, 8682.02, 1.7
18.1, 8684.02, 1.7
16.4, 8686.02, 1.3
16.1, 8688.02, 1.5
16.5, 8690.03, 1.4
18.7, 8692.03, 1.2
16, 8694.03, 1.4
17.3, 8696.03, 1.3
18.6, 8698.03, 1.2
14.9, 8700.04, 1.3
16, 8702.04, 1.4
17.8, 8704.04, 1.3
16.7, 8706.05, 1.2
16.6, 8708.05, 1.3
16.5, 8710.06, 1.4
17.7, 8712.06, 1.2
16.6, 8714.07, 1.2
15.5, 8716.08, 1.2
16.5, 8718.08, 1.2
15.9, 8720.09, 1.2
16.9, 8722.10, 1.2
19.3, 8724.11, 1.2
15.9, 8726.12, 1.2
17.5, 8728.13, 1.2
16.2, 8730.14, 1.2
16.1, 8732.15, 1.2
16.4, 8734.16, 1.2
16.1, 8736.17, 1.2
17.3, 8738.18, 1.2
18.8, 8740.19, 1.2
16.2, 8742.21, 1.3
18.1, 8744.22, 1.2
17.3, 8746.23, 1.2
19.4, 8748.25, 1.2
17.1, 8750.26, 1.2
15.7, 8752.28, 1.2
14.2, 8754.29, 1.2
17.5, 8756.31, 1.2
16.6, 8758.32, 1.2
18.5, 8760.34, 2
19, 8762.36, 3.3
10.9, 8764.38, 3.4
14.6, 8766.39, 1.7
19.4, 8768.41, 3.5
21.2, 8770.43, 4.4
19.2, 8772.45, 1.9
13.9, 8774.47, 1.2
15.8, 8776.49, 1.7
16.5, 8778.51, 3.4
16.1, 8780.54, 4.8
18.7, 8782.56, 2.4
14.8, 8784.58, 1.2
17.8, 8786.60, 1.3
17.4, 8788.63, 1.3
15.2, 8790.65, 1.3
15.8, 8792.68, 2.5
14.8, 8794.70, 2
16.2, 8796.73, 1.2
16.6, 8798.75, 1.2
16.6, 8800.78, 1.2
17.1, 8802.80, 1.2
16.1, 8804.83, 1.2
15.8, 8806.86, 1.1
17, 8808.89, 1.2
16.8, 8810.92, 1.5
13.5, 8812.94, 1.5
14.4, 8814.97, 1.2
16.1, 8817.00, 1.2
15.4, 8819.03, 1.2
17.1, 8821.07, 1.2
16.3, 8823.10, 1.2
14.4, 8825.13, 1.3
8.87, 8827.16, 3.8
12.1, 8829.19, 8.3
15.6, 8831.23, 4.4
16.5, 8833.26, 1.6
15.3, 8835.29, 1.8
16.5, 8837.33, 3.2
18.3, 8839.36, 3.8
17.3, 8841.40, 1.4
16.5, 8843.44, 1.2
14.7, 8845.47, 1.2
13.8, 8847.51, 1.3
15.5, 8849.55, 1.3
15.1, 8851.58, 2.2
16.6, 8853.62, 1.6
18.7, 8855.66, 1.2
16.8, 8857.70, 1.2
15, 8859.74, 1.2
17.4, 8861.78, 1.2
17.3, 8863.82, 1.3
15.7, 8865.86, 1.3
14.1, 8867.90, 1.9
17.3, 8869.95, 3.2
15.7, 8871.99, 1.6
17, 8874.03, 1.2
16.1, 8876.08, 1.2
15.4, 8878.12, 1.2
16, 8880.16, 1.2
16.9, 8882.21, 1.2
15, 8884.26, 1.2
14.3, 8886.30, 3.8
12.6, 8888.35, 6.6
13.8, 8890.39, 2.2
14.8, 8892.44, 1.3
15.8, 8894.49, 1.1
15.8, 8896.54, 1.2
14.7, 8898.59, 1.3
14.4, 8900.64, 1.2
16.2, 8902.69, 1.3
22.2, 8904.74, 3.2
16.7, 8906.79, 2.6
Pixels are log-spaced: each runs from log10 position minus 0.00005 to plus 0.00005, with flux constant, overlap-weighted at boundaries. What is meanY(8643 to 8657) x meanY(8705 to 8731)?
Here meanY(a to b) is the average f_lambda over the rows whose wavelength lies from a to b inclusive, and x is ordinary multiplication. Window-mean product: 291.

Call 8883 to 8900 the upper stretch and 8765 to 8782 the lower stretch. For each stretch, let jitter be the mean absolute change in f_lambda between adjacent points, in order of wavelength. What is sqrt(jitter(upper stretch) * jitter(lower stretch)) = 1.52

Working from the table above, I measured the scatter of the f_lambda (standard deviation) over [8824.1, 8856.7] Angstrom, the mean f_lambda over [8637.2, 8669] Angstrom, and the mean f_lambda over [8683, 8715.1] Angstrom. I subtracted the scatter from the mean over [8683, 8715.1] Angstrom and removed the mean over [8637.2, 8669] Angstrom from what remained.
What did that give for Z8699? -2.4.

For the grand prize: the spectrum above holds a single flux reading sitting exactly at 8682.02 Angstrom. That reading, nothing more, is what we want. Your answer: 16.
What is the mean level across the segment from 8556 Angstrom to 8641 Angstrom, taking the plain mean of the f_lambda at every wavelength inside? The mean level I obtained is 16.4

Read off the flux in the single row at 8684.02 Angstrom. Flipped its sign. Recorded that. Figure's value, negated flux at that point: -18.1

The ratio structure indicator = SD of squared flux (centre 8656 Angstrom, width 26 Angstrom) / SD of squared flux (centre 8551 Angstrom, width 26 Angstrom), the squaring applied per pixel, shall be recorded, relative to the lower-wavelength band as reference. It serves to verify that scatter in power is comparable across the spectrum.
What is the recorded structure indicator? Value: 1.82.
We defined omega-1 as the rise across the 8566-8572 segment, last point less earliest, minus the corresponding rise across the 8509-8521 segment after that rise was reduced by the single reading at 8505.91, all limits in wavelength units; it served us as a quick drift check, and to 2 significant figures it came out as 19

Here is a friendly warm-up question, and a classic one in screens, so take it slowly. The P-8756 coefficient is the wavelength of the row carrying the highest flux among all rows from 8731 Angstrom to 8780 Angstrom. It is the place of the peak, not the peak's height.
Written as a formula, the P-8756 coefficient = 8770.43 Angstrom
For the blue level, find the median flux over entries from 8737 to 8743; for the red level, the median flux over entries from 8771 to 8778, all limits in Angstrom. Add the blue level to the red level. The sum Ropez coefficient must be 33.1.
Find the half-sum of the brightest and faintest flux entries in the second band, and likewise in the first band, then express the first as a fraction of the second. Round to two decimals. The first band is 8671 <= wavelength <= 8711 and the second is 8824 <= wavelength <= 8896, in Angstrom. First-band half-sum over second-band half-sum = 1.28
